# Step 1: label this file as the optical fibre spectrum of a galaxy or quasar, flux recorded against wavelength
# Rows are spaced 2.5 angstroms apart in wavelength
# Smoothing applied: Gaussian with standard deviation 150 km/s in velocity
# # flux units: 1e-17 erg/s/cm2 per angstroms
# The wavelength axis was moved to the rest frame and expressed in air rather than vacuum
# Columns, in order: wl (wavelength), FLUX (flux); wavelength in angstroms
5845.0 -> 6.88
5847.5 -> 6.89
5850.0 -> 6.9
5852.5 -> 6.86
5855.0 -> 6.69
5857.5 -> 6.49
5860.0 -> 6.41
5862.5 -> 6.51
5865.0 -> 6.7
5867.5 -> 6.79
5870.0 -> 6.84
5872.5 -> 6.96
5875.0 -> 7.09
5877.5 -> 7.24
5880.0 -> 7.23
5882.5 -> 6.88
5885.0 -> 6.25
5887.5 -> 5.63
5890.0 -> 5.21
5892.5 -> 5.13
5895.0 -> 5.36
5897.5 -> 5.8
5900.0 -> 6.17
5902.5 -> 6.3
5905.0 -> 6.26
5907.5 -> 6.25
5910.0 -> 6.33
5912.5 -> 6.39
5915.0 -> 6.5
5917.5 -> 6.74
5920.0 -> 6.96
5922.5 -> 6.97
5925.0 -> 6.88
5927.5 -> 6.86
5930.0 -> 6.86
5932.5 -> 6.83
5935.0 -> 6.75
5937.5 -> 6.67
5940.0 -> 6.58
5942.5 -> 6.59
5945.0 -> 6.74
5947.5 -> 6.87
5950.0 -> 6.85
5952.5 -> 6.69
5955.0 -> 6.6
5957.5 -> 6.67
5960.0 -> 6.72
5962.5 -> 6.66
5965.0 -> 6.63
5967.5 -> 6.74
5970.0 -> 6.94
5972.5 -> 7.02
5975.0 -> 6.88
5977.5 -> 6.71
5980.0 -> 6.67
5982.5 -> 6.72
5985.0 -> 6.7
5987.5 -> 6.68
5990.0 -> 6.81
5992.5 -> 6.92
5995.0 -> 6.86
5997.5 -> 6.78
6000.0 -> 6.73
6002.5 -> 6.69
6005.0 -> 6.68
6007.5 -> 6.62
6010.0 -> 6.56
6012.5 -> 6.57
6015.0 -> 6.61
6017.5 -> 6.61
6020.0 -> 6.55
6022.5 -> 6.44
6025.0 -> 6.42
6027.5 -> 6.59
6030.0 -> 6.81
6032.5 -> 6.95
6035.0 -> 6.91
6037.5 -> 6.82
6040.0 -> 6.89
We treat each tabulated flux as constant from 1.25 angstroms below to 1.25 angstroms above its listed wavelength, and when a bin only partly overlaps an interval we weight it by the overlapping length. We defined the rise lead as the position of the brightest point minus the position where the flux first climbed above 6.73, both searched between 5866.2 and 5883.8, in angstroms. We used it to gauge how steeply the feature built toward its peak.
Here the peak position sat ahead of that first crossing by 10.0 angstroms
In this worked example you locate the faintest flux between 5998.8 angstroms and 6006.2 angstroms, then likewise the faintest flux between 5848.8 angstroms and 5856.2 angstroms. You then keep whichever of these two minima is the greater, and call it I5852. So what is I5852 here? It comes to 6.69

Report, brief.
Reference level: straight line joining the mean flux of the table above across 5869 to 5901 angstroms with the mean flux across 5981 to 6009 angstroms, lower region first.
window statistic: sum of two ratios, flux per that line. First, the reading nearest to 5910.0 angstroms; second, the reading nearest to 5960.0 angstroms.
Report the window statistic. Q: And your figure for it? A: 2.01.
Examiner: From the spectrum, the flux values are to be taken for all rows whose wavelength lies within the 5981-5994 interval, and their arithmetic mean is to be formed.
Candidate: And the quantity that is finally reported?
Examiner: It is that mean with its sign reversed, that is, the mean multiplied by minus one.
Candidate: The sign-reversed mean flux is -6.77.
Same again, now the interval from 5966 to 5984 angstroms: -6.81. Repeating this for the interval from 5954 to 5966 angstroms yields -6.66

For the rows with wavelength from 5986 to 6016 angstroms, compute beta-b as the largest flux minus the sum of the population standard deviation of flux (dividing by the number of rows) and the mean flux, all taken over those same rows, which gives 0.10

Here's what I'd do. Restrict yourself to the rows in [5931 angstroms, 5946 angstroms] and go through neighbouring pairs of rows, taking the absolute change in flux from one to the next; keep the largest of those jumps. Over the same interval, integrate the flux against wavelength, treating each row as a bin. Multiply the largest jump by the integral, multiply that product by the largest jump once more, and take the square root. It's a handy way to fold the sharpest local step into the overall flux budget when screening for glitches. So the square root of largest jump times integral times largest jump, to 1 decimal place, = 1.5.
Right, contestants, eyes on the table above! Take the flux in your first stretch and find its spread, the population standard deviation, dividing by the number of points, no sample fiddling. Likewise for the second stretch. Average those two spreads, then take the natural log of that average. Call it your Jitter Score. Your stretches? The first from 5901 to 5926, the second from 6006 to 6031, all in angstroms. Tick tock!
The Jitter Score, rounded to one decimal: -1.6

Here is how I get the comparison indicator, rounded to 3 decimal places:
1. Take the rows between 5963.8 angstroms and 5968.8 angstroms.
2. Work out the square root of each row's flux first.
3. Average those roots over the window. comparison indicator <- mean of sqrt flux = 2.586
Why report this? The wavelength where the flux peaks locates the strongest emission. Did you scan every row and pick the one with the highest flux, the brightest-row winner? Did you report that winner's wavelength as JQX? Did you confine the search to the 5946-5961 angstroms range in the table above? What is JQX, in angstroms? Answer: 5947.5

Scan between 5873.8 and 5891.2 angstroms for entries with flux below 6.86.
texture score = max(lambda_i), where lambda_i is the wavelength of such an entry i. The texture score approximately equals 5890.0 angstroms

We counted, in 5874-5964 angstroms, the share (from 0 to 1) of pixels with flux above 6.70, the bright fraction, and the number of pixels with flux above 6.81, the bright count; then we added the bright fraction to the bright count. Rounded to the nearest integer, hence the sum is 12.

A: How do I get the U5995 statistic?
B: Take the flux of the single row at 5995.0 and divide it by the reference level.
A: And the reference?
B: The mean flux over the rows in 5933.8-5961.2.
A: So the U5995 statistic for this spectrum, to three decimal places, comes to 1.023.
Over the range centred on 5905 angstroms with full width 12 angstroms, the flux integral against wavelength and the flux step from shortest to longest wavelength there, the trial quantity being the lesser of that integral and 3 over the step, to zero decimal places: 19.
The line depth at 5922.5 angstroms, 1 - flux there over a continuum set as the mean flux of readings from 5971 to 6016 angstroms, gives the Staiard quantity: -0.035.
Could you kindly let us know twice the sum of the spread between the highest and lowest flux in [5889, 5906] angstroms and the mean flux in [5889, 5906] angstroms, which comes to 13.8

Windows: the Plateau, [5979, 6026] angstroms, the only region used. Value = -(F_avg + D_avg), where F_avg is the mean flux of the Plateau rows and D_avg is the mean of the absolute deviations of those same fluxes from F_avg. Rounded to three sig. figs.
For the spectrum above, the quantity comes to -6.76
